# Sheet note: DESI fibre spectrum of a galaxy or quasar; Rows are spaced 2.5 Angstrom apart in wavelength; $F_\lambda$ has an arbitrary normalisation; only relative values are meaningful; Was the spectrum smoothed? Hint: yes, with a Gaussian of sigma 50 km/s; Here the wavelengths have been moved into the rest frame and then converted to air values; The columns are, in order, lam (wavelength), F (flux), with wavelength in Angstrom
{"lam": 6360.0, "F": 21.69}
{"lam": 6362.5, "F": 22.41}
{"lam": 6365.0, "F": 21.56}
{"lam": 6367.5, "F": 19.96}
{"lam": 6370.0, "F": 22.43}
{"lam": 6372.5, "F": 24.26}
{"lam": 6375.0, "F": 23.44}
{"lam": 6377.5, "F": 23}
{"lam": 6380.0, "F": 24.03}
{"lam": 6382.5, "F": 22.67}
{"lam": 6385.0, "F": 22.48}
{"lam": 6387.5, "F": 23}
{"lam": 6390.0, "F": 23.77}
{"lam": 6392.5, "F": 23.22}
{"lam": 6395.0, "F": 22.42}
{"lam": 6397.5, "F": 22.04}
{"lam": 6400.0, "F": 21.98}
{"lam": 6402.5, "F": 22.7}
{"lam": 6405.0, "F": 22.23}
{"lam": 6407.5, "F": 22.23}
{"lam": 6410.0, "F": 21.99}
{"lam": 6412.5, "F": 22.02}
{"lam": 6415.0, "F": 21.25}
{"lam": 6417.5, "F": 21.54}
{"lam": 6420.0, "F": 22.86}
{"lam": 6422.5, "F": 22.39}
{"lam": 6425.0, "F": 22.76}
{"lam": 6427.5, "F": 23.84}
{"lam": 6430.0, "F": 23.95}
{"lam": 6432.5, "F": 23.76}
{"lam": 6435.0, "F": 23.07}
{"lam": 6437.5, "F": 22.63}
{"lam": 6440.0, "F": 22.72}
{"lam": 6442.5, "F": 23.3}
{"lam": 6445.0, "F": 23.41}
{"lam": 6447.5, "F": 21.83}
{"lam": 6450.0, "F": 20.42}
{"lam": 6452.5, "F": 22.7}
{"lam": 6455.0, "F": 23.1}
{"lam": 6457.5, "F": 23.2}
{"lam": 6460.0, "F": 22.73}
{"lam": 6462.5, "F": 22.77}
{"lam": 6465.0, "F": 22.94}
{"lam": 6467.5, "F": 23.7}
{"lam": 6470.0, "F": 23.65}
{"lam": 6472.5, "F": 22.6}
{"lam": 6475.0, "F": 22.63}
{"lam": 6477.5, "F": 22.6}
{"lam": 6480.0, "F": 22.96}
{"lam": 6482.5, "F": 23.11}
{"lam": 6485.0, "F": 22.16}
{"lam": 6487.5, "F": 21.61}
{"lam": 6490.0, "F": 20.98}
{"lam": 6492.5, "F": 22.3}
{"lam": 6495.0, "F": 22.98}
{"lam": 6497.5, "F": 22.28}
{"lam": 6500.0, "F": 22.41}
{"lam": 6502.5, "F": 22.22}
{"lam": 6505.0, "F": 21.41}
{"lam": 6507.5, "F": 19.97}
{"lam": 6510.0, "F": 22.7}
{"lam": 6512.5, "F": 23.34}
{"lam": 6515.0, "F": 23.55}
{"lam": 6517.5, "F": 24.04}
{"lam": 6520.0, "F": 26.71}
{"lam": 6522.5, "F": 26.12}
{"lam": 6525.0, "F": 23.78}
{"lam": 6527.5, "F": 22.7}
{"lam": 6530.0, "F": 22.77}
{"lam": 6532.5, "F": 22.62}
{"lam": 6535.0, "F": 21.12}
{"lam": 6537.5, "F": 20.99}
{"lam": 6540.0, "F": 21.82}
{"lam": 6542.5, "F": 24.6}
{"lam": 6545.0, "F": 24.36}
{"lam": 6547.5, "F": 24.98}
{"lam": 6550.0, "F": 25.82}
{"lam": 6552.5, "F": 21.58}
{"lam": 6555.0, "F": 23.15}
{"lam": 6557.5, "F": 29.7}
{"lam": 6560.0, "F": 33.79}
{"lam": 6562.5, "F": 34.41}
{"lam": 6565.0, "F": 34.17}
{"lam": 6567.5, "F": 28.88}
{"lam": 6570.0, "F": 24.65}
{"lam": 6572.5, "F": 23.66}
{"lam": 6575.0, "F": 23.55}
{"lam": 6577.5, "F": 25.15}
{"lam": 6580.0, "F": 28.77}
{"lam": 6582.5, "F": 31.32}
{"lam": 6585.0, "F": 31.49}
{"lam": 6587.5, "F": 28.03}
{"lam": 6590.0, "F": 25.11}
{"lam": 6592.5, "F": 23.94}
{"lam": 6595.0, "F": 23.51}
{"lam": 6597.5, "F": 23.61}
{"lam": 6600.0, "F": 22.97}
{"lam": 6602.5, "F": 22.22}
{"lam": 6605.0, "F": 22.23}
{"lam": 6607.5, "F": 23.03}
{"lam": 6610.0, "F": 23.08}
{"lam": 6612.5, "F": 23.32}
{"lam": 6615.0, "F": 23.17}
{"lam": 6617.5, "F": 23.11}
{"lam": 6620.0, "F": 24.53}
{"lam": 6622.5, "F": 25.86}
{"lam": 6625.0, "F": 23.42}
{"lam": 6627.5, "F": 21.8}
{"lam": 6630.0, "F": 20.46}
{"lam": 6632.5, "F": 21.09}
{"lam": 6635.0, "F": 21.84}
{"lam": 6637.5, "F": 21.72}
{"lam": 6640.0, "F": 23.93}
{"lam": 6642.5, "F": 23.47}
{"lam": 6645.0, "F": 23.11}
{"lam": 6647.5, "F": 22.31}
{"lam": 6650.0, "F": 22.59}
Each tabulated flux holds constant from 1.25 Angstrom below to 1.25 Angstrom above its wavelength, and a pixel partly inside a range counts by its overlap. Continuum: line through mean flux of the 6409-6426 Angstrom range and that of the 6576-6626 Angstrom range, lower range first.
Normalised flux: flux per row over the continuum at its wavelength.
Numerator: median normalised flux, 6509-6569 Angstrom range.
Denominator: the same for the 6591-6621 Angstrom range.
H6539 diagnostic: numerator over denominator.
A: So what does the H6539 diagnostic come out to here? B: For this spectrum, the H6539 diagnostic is 1.09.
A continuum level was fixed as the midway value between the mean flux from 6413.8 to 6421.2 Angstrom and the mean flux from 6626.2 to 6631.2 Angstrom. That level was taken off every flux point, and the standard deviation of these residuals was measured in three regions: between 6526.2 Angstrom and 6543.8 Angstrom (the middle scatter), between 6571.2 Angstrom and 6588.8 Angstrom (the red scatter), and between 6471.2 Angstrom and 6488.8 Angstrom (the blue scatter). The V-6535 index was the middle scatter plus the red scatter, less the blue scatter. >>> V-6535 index 4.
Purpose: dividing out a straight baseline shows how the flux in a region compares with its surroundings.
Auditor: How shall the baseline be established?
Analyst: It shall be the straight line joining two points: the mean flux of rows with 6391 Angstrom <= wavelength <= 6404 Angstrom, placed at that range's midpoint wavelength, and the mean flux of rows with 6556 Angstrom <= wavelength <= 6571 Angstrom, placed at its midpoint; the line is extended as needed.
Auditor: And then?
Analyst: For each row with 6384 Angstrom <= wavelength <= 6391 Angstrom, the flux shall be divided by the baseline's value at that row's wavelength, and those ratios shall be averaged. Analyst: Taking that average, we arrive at 1.05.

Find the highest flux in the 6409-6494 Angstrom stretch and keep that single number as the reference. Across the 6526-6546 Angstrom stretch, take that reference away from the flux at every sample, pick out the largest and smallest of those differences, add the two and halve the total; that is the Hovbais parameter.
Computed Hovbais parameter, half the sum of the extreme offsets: -1.2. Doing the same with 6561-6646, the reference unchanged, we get 3.5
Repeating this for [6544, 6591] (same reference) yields 4.0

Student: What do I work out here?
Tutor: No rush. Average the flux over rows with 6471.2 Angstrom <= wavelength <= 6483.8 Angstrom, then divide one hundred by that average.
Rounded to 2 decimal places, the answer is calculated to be 4.39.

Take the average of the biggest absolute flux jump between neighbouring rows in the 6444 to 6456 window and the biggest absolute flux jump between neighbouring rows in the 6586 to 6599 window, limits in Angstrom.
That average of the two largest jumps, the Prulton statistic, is 2.6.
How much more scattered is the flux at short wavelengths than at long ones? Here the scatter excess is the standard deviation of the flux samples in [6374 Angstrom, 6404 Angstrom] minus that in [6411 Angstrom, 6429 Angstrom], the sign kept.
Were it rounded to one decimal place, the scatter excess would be -0.2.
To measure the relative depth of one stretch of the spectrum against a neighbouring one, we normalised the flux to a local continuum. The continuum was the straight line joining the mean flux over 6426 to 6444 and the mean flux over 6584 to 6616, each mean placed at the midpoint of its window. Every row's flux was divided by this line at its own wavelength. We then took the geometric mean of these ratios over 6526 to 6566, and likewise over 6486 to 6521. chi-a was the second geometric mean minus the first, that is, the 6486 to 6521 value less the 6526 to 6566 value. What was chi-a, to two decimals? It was -0.10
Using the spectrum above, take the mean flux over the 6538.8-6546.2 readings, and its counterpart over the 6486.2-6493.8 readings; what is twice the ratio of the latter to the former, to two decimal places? 1.83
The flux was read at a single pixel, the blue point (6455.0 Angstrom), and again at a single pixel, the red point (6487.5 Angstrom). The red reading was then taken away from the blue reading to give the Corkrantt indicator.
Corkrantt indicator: 1.5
